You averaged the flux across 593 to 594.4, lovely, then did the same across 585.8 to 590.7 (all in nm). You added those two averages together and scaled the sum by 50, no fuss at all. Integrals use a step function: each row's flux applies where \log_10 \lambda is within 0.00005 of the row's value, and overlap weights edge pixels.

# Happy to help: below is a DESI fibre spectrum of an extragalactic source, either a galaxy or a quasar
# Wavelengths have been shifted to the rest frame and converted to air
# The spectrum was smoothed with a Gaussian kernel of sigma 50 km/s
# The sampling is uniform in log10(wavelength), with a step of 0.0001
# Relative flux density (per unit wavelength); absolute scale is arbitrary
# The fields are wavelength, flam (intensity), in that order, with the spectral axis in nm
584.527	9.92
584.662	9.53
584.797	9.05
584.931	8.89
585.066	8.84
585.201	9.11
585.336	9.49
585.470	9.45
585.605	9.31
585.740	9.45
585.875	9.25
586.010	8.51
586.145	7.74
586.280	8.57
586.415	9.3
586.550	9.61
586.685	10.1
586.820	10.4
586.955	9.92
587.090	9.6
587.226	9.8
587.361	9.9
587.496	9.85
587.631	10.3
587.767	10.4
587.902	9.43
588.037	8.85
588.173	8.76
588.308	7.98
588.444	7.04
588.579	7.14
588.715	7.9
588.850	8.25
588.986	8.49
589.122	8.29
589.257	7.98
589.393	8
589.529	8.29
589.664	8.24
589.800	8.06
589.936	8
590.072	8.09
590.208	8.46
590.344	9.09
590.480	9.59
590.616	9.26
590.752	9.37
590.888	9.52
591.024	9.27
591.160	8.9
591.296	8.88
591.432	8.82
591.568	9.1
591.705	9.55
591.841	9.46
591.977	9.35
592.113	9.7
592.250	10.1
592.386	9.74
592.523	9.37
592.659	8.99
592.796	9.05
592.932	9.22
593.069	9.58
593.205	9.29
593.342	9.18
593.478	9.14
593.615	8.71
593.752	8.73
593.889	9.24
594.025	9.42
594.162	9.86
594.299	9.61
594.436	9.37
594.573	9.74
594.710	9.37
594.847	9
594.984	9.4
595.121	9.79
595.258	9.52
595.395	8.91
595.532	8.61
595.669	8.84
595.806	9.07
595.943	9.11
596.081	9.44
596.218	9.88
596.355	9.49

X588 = 906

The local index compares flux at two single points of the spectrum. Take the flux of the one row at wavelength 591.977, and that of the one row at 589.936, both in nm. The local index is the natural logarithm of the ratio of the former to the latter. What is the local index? 0.16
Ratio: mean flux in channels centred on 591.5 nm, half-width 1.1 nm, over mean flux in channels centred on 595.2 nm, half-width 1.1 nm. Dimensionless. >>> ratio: 1.00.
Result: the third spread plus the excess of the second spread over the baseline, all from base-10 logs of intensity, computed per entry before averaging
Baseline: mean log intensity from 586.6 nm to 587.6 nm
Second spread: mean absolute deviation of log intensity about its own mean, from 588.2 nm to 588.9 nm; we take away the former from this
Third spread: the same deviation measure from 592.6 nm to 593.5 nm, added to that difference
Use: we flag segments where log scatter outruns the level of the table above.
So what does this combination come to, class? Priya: -0.965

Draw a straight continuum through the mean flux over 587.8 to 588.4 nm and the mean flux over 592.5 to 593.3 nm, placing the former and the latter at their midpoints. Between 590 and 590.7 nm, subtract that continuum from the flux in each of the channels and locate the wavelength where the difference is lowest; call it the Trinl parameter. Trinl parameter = 590.072 nm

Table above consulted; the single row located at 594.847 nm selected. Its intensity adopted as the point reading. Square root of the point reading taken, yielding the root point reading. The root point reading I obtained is 3.00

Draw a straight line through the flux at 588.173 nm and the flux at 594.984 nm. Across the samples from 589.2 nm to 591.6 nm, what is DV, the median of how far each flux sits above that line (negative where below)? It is -0.21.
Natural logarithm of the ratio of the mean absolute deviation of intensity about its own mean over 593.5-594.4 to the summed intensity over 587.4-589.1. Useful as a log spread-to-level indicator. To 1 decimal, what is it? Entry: -5.6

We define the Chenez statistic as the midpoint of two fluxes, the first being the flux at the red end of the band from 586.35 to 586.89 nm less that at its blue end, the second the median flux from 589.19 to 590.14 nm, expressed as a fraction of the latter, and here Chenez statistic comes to 0.57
